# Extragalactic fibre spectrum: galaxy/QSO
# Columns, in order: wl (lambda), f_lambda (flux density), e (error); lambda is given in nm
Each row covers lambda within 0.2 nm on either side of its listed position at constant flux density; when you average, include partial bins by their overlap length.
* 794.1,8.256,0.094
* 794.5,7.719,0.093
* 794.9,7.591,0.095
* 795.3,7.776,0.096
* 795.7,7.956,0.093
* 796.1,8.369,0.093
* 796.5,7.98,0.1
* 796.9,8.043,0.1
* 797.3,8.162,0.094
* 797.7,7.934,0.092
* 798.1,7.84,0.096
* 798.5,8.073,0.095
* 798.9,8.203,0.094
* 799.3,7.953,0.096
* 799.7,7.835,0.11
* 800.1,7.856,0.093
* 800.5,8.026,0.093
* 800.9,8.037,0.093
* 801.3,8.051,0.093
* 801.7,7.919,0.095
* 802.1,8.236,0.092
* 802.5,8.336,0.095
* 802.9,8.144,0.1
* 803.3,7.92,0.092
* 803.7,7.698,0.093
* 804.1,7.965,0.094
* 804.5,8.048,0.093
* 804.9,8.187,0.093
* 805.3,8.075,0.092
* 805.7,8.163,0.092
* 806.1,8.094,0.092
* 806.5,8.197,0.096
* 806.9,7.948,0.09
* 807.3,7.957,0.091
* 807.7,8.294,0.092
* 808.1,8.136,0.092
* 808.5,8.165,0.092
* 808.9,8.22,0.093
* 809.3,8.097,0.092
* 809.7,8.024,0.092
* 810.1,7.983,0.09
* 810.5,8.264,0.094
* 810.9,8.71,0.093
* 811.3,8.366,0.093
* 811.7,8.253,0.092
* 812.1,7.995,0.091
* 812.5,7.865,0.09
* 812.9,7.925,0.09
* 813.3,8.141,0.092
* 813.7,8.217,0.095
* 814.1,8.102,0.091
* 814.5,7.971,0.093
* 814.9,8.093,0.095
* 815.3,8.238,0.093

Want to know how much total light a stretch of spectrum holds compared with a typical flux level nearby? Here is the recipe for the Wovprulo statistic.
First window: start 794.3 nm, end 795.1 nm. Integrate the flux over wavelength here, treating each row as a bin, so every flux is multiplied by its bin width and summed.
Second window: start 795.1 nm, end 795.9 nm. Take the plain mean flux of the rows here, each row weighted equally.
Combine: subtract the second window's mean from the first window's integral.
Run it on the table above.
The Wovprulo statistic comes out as -1.74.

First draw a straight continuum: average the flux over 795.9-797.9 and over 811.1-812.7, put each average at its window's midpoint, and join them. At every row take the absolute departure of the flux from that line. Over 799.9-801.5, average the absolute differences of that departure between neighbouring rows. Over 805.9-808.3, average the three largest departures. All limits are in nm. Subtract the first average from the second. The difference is 0.10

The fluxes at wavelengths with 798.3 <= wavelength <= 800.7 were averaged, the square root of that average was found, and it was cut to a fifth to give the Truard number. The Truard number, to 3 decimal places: 0.565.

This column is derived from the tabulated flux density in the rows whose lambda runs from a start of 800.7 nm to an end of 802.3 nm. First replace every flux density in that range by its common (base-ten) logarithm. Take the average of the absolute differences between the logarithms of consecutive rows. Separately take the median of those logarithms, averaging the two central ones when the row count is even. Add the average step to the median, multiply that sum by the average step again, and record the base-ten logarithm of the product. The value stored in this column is -2.12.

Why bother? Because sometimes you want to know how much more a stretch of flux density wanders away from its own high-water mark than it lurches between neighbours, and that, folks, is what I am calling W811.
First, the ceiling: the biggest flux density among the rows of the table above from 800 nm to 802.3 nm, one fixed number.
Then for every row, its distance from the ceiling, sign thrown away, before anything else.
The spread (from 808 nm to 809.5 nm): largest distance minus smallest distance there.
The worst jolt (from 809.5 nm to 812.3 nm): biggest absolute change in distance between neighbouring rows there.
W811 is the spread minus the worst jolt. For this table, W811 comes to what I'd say -0.3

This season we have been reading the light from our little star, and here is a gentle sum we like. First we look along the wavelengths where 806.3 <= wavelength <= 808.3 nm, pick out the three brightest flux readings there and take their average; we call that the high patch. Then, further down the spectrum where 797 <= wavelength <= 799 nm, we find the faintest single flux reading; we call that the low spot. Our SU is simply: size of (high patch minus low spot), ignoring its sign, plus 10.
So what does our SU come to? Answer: 10.4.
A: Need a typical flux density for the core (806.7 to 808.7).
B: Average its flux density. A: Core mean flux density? 8.10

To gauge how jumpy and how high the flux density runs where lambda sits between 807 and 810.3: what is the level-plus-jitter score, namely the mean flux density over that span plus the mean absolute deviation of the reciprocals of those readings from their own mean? 8.11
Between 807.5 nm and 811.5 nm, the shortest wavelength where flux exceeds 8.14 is 807.7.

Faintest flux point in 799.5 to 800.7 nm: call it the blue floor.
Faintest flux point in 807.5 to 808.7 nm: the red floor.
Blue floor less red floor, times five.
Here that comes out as -1.5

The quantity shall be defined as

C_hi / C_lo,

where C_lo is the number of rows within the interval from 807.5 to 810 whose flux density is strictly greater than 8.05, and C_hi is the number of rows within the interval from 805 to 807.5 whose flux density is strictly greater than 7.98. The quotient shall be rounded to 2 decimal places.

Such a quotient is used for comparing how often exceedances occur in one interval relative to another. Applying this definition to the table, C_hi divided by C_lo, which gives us 0.80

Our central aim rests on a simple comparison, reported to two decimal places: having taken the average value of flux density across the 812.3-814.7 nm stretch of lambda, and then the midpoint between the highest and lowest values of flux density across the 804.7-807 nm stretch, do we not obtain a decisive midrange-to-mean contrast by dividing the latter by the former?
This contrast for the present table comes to 1.00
